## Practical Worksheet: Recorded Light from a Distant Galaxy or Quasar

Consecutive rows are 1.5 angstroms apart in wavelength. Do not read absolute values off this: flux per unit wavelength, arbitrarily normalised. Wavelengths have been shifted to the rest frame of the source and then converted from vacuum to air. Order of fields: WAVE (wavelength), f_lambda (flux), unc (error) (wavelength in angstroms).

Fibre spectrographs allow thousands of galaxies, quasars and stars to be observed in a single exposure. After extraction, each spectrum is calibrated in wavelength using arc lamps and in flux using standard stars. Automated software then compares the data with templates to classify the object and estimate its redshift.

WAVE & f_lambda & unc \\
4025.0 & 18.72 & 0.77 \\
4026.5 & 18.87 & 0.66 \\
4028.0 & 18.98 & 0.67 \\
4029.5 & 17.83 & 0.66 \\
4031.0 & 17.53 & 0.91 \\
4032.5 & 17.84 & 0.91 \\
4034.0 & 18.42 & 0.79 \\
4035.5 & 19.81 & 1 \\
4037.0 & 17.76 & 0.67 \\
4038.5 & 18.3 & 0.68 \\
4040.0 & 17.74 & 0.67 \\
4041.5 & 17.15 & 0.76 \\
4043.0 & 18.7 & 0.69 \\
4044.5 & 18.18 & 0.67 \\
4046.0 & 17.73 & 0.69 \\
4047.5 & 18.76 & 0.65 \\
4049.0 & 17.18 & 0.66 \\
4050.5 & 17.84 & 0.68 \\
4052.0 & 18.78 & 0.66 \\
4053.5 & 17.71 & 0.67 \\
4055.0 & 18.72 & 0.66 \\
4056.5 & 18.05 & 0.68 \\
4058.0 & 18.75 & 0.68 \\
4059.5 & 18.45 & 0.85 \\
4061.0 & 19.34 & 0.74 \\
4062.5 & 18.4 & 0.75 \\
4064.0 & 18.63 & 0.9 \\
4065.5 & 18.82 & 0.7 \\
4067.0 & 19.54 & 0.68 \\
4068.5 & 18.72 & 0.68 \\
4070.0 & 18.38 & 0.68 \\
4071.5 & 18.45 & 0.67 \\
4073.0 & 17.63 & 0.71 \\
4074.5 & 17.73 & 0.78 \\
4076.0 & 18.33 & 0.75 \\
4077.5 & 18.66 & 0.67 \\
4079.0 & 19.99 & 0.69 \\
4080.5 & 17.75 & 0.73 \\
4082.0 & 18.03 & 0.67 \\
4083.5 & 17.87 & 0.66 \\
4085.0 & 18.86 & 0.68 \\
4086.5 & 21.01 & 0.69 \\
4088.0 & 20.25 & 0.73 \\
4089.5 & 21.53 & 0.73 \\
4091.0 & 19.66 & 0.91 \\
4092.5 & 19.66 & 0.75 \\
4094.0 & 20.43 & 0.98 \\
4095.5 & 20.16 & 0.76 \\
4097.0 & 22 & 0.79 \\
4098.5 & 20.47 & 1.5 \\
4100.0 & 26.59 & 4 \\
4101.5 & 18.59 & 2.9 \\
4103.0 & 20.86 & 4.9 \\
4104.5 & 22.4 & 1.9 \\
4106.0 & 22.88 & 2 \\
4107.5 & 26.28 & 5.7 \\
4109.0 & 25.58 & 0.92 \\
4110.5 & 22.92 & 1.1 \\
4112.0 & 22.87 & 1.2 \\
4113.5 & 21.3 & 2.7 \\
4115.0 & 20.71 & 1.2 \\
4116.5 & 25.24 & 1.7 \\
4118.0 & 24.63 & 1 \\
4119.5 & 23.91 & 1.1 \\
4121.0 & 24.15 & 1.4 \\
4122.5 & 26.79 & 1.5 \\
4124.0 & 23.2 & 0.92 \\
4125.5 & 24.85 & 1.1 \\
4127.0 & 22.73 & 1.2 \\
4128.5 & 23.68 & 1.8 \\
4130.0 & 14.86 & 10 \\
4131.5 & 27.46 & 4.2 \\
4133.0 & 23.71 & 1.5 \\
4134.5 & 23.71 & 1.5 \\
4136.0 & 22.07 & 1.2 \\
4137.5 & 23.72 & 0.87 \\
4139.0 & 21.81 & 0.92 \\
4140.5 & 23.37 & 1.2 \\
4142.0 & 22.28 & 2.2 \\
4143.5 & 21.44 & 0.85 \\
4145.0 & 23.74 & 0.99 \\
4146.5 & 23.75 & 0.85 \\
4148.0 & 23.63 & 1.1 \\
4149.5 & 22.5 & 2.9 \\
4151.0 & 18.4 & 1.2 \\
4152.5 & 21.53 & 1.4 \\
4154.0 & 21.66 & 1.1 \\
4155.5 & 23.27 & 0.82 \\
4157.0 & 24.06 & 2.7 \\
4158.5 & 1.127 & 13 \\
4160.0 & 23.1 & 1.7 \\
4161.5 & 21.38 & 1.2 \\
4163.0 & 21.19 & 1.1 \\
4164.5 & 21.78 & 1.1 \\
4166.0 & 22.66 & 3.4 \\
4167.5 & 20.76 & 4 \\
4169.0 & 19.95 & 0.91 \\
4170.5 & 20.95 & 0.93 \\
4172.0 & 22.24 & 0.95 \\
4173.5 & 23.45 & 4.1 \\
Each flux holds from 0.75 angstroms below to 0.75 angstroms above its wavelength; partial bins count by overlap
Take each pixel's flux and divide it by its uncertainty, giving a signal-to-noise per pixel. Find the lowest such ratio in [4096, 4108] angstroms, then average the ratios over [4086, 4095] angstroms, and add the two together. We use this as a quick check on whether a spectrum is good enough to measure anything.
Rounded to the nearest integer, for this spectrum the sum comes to 30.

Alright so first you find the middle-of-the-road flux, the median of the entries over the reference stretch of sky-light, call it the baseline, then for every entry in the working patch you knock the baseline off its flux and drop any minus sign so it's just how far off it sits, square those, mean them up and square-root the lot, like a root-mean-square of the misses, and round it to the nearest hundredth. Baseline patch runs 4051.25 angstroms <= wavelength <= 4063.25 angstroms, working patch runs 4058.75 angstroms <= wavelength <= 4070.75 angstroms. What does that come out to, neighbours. 0.45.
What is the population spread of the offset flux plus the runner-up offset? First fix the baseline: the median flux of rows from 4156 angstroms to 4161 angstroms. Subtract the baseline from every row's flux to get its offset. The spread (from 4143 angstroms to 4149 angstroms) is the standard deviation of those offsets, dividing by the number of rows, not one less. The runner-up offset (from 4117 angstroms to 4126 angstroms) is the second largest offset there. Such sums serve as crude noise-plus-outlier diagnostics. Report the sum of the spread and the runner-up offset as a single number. 3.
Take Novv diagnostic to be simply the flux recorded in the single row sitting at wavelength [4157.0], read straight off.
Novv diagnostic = 24.06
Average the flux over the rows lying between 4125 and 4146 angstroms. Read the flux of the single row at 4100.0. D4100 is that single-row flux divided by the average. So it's 1.17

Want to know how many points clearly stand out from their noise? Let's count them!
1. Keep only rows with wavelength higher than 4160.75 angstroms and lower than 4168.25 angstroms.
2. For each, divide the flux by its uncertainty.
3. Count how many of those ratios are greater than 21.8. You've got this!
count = 0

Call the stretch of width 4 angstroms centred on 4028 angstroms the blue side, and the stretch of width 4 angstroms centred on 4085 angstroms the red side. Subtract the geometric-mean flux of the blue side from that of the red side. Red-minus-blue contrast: 1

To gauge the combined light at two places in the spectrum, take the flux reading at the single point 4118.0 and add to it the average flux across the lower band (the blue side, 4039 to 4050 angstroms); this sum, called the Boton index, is 42.6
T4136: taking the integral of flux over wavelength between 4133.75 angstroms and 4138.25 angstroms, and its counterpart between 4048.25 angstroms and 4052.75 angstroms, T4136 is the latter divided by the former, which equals 0.77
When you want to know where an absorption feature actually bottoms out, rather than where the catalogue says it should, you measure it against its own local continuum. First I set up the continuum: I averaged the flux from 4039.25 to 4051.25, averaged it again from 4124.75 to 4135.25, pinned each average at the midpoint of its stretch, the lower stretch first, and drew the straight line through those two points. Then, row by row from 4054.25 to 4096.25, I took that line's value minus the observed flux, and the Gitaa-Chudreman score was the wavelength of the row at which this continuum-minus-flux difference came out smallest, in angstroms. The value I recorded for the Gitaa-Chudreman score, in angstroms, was 4089.5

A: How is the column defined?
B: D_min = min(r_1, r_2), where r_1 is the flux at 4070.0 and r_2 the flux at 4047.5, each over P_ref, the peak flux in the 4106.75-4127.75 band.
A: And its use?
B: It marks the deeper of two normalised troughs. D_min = 0.686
